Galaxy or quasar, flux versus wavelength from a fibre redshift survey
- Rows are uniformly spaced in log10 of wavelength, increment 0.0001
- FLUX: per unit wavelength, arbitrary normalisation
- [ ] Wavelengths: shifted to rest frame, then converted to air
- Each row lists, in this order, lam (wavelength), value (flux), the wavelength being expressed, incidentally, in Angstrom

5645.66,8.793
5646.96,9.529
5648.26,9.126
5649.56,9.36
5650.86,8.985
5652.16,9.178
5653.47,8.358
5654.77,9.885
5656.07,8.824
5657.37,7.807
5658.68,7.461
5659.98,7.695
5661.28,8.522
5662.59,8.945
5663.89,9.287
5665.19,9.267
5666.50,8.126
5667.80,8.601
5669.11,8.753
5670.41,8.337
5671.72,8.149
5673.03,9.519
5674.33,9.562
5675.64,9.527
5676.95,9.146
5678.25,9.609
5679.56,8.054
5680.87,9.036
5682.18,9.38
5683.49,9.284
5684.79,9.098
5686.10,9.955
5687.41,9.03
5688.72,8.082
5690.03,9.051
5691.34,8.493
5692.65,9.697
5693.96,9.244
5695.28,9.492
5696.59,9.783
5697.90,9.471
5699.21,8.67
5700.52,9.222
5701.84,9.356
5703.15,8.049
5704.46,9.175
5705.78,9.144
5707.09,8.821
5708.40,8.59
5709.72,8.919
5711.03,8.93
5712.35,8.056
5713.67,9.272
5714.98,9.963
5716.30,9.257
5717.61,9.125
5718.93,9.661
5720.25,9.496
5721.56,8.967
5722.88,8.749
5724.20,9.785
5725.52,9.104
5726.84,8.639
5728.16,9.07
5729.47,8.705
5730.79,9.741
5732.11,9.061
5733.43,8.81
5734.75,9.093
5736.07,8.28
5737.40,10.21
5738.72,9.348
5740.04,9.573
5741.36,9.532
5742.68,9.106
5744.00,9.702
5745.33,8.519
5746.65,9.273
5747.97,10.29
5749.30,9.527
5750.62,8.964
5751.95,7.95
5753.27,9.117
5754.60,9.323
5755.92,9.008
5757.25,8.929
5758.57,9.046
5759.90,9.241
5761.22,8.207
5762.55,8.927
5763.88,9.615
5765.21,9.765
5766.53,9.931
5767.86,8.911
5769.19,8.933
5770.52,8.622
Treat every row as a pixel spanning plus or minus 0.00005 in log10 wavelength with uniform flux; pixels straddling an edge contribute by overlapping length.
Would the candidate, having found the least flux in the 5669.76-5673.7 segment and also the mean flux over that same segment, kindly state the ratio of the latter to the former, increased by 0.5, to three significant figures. 1.56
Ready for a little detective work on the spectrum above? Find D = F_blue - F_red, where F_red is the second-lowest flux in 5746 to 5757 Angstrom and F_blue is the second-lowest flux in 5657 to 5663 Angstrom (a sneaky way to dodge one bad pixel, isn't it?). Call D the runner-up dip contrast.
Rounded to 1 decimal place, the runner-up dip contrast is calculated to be -1.3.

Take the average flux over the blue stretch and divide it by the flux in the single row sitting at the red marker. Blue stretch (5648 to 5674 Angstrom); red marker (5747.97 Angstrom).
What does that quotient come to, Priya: 0.85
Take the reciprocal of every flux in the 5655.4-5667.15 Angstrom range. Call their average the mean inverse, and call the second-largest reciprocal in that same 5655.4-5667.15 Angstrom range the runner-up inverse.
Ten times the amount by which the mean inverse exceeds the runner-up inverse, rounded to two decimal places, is -0.11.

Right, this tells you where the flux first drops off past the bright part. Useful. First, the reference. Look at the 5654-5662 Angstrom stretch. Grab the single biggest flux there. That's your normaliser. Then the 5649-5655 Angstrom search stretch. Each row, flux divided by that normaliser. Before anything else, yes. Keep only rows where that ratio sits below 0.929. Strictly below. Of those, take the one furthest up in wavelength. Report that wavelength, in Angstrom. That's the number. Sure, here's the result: 5653.47 Angstrom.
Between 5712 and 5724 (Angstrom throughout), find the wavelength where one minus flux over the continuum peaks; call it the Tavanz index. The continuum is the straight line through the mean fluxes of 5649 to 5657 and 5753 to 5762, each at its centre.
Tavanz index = 5712.35 Angstrom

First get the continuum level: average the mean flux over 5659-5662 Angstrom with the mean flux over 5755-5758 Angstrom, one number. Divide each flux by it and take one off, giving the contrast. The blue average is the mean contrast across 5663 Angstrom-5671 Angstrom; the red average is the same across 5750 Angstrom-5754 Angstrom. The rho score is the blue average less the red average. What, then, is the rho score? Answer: 0.01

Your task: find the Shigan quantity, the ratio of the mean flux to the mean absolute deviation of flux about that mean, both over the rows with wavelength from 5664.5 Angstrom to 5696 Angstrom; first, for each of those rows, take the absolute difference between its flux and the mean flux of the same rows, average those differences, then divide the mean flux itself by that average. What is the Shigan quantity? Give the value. 19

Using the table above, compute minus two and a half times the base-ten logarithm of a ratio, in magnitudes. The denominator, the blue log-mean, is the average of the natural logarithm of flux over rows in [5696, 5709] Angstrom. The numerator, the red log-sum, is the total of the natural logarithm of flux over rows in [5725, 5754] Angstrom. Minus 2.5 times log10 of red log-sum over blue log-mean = -3.4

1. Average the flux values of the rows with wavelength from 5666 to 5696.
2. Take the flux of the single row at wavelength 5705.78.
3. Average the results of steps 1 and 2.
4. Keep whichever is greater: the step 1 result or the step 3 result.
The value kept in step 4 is 9.08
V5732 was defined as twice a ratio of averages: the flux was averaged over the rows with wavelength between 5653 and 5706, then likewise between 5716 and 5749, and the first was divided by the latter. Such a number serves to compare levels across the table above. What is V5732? 1.93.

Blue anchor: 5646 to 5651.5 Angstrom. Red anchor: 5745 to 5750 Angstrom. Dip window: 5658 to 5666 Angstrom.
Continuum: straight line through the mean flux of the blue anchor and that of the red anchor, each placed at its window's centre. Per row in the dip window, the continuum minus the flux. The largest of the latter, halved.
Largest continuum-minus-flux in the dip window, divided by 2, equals 0.90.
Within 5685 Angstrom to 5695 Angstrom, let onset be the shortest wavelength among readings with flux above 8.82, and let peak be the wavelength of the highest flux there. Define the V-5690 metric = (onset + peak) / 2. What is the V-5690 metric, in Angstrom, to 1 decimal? 5686.1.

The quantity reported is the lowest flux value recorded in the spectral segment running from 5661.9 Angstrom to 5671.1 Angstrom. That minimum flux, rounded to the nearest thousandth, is 8.126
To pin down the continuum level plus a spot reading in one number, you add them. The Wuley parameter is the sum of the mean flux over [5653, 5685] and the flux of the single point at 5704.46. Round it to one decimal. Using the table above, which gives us 18.0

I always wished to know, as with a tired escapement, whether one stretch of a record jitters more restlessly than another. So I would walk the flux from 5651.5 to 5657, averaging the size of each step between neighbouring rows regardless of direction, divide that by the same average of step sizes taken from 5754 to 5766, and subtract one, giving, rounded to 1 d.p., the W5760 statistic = 1.8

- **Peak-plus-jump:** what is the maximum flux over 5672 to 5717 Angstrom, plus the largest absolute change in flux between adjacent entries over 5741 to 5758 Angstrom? 11.15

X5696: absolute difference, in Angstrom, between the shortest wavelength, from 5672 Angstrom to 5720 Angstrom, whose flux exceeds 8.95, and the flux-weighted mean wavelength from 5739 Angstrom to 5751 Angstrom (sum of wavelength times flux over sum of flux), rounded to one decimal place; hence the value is 72.3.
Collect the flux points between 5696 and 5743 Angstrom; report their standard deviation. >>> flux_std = 0.49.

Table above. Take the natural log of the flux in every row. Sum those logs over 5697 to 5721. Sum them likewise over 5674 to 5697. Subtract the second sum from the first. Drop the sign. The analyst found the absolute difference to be 0.25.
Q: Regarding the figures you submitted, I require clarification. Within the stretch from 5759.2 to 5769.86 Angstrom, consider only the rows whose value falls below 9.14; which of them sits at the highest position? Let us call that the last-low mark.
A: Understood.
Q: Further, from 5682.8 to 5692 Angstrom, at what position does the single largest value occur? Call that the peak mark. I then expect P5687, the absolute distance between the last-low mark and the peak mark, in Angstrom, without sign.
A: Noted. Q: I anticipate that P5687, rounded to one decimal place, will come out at 83.1 Angstrom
